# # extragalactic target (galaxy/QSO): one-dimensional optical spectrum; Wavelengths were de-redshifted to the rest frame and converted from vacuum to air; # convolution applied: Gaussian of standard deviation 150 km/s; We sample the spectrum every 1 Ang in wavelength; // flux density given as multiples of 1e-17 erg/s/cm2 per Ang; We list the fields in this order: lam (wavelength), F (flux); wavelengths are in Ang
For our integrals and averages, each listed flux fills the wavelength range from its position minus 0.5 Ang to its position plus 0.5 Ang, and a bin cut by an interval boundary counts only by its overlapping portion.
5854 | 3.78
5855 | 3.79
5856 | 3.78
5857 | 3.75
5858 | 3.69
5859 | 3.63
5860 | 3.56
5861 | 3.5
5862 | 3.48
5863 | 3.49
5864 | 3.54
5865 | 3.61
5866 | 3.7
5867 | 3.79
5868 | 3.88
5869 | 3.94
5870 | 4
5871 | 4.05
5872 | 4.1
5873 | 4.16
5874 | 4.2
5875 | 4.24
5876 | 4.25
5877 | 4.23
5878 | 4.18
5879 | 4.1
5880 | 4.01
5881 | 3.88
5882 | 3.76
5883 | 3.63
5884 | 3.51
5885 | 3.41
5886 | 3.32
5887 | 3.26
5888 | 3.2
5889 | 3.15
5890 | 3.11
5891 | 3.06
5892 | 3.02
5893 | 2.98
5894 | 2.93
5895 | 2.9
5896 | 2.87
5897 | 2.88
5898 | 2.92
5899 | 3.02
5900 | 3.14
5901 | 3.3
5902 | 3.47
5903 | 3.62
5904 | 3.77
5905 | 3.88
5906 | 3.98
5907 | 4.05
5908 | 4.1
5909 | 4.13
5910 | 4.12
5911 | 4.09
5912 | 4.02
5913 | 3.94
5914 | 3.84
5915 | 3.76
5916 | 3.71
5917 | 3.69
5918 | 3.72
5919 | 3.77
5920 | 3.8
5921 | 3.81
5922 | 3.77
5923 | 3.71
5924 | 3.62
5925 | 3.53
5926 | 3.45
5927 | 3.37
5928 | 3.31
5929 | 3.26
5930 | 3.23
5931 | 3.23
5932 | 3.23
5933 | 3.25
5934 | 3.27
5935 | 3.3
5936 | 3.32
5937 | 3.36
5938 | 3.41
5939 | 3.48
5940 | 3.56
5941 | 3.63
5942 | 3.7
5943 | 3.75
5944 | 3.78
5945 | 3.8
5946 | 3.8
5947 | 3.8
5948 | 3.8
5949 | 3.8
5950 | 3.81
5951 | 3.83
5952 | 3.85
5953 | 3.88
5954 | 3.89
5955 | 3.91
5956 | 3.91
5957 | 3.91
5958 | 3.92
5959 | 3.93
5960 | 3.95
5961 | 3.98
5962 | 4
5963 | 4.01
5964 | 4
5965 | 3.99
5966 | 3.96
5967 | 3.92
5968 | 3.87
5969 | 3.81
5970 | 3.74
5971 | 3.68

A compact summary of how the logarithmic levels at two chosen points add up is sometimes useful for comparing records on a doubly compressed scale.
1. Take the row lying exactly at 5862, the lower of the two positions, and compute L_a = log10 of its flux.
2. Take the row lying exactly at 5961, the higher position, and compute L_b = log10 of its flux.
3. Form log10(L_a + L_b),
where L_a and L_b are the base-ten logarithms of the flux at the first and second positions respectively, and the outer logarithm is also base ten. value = 0.057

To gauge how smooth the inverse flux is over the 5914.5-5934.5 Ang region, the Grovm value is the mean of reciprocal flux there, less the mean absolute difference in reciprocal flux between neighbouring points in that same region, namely 0.282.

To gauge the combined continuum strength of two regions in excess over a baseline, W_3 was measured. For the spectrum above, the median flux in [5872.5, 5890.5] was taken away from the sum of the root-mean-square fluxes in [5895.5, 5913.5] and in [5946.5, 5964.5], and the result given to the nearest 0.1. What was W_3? 3.7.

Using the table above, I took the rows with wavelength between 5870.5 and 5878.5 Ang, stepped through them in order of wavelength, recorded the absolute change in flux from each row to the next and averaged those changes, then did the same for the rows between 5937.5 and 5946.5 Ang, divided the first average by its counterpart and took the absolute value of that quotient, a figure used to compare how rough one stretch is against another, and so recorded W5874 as 0.8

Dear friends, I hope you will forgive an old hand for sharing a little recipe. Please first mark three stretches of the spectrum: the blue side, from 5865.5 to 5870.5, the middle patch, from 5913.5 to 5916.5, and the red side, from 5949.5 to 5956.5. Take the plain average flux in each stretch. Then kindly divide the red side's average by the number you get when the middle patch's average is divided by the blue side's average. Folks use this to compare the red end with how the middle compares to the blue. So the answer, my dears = 4.0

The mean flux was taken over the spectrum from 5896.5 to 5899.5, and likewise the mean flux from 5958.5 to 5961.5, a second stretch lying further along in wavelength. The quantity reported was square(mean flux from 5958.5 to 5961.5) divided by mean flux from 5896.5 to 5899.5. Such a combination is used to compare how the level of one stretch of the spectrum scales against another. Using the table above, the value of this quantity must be 5.3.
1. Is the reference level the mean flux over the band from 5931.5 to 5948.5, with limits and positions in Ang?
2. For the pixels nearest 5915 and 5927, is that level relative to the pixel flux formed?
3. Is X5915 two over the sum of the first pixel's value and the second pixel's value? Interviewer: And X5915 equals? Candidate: 1.00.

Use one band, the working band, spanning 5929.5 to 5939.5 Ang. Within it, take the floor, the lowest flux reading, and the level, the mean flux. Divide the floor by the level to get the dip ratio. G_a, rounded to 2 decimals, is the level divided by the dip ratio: 3.39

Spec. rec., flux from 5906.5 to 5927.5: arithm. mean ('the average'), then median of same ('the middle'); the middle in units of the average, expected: 0.99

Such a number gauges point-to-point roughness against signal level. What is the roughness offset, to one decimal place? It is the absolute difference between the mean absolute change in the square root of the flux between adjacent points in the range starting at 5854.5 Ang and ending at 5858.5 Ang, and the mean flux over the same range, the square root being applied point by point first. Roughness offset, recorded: 3.7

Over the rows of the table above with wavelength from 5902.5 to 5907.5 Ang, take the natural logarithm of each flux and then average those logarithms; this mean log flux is 1.35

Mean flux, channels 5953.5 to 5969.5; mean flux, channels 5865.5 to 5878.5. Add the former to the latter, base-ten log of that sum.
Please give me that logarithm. 0.903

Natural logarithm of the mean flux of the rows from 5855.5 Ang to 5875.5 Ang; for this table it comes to 1.34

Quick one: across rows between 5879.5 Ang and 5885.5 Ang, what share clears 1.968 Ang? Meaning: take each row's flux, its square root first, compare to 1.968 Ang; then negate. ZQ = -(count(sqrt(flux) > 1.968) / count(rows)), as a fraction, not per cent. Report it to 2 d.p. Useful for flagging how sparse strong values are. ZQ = -0.33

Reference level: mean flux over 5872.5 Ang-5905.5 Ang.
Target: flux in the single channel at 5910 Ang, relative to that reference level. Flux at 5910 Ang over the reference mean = 1.18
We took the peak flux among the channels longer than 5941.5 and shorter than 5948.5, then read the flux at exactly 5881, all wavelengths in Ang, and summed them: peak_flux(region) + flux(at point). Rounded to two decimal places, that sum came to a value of 7.68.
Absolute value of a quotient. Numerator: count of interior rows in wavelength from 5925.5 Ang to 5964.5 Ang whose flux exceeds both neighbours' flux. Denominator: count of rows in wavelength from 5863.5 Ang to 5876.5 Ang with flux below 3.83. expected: 0.25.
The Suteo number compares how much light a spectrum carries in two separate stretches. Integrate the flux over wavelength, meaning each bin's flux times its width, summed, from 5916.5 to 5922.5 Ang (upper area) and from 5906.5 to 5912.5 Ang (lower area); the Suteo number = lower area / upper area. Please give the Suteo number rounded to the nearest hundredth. 1.09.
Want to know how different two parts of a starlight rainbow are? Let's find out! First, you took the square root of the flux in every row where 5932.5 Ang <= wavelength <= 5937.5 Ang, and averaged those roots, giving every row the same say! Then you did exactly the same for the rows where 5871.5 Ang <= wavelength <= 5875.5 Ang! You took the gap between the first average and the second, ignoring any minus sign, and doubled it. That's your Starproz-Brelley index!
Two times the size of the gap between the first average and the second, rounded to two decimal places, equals 0.45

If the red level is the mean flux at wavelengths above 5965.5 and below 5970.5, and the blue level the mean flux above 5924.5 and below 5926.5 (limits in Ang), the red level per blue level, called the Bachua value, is 1.11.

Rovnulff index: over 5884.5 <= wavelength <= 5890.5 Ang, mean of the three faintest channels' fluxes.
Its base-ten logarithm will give 0.50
